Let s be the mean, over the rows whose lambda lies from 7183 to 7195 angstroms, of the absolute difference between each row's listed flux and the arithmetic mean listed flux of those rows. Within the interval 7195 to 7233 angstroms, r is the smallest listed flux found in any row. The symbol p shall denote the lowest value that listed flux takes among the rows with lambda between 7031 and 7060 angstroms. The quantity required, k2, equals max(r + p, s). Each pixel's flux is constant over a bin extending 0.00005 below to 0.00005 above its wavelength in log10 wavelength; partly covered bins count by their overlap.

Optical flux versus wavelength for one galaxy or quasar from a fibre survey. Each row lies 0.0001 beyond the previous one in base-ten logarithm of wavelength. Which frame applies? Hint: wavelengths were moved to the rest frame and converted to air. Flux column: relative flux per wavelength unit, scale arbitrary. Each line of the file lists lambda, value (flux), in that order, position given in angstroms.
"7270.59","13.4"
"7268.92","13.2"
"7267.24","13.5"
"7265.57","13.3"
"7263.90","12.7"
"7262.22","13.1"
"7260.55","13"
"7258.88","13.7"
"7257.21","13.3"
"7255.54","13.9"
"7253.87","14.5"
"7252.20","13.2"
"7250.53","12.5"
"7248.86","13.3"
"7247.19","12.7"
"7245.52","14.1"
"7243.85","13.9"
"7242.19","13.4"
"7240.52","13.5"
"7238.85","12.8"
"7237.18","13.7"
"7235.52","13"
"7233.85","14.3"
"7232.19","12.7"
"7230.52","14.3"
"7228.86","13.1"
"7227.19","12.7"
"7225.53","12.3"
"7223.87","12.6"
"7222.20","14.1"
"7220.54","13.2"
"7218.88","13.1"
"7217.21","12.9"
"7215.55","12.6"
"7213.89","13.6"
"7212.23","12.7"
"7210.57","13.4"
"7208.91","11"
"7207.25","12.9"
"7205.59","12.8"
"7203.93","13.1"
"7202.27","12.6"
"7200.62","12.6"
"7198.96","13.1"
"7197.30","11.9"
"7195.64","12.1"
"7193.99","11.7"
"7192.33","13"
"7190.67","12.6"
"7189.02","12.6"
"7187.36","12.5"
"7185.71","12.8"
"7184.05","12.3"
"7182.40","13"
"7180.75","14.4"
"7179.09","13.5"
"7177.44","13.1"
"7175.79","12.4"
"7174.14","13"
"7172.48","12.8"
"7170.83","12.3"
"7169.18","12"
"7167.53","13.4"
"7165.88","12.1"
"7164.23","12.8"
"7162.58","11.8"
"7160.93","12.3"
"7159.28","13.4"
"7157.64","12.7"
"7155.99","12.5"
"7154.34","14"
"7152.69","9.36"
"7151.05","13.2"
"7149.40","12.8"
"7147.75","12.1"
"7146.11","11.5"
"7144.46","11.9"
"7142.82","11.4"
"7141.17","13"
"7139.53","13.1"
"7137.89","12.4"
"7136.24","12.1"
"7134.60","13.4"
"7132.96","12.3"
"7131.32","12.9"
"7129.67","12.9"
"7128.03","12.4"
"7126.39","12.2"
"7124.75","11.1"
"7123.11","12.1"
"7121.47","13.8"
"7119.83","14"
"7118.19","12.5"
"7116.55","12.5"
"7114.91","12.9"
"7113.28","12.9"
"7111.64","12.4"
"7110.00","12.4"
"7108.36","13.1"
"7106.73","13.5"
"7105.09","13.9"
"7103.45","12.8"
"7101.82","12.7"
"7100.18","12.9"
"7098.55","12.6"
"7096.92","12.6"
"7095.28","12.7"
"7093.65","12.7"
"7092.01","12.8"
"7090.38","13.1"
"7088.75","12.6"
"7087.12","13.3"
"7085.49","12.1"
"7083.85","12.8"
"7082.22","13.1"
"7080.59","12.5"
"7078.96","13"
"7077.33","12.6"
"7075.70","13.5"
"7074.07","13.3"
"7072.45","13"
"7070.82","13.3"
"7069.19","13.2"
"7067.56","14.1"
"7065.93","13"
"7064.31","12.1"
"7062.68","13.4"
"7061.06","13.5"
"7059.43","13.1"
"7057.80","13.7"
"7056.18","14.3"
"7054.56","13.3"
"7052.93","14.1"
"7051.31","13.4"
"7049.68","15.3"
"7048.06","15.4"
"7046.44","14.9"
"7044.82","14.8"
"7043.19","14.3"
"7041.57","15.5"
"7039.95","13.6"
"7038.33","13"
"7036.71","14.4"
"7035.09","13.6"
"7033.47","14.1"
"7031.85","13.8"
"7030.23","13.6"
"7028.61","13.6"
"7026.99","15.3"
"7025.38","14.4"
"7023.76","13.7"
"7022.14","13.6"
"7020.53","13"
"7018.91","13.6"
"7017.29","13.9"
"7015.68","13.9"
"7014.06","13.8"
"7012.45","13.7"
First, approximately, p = 13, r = 11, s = 0.286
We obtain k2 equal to 24.0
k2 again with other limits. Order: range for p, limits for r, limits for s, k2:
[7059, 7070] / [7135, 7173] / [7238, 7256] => 21.5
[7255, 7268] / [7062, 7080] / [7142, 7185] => 24.8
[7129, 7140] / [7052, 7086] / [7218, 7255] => 24.2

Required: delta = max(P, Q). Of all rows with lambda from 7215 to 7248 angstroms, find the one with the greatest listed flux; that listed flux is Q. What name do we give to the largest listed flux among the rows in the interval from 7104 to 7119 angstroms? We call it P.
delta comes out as 14.3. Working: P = 13.9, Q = 14.3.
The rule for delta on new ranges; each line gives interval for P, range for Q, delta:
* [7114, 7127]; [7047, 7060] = 15.4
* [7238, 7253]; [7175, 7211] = 14.4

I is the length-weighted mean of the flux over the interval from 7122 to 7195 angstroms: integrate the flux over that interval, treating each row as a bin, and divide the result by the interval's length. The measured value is 12.5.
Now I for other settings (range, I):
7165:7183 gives 12.9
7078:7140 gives 12.8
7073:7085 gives 12.9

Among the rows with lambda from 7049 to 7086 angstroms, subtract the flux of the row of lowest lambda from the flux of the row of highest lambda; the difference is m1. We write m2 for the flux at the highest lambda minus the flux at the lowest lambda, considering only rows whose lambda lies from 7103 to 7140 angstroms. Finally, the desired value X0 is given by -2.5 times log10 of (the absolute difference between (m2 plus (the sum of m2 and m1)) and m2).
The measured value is -1.2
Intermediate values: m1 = -3.2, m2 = 0.3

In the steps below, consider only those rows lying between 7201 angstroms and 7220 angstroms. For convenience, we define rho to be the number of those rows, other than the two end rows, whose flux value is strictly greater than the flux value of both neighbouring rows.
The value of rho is 4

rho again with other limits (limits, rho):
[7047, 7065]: 3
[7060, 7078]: 3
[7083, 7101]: 2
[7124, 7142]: 2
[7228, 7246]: 4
